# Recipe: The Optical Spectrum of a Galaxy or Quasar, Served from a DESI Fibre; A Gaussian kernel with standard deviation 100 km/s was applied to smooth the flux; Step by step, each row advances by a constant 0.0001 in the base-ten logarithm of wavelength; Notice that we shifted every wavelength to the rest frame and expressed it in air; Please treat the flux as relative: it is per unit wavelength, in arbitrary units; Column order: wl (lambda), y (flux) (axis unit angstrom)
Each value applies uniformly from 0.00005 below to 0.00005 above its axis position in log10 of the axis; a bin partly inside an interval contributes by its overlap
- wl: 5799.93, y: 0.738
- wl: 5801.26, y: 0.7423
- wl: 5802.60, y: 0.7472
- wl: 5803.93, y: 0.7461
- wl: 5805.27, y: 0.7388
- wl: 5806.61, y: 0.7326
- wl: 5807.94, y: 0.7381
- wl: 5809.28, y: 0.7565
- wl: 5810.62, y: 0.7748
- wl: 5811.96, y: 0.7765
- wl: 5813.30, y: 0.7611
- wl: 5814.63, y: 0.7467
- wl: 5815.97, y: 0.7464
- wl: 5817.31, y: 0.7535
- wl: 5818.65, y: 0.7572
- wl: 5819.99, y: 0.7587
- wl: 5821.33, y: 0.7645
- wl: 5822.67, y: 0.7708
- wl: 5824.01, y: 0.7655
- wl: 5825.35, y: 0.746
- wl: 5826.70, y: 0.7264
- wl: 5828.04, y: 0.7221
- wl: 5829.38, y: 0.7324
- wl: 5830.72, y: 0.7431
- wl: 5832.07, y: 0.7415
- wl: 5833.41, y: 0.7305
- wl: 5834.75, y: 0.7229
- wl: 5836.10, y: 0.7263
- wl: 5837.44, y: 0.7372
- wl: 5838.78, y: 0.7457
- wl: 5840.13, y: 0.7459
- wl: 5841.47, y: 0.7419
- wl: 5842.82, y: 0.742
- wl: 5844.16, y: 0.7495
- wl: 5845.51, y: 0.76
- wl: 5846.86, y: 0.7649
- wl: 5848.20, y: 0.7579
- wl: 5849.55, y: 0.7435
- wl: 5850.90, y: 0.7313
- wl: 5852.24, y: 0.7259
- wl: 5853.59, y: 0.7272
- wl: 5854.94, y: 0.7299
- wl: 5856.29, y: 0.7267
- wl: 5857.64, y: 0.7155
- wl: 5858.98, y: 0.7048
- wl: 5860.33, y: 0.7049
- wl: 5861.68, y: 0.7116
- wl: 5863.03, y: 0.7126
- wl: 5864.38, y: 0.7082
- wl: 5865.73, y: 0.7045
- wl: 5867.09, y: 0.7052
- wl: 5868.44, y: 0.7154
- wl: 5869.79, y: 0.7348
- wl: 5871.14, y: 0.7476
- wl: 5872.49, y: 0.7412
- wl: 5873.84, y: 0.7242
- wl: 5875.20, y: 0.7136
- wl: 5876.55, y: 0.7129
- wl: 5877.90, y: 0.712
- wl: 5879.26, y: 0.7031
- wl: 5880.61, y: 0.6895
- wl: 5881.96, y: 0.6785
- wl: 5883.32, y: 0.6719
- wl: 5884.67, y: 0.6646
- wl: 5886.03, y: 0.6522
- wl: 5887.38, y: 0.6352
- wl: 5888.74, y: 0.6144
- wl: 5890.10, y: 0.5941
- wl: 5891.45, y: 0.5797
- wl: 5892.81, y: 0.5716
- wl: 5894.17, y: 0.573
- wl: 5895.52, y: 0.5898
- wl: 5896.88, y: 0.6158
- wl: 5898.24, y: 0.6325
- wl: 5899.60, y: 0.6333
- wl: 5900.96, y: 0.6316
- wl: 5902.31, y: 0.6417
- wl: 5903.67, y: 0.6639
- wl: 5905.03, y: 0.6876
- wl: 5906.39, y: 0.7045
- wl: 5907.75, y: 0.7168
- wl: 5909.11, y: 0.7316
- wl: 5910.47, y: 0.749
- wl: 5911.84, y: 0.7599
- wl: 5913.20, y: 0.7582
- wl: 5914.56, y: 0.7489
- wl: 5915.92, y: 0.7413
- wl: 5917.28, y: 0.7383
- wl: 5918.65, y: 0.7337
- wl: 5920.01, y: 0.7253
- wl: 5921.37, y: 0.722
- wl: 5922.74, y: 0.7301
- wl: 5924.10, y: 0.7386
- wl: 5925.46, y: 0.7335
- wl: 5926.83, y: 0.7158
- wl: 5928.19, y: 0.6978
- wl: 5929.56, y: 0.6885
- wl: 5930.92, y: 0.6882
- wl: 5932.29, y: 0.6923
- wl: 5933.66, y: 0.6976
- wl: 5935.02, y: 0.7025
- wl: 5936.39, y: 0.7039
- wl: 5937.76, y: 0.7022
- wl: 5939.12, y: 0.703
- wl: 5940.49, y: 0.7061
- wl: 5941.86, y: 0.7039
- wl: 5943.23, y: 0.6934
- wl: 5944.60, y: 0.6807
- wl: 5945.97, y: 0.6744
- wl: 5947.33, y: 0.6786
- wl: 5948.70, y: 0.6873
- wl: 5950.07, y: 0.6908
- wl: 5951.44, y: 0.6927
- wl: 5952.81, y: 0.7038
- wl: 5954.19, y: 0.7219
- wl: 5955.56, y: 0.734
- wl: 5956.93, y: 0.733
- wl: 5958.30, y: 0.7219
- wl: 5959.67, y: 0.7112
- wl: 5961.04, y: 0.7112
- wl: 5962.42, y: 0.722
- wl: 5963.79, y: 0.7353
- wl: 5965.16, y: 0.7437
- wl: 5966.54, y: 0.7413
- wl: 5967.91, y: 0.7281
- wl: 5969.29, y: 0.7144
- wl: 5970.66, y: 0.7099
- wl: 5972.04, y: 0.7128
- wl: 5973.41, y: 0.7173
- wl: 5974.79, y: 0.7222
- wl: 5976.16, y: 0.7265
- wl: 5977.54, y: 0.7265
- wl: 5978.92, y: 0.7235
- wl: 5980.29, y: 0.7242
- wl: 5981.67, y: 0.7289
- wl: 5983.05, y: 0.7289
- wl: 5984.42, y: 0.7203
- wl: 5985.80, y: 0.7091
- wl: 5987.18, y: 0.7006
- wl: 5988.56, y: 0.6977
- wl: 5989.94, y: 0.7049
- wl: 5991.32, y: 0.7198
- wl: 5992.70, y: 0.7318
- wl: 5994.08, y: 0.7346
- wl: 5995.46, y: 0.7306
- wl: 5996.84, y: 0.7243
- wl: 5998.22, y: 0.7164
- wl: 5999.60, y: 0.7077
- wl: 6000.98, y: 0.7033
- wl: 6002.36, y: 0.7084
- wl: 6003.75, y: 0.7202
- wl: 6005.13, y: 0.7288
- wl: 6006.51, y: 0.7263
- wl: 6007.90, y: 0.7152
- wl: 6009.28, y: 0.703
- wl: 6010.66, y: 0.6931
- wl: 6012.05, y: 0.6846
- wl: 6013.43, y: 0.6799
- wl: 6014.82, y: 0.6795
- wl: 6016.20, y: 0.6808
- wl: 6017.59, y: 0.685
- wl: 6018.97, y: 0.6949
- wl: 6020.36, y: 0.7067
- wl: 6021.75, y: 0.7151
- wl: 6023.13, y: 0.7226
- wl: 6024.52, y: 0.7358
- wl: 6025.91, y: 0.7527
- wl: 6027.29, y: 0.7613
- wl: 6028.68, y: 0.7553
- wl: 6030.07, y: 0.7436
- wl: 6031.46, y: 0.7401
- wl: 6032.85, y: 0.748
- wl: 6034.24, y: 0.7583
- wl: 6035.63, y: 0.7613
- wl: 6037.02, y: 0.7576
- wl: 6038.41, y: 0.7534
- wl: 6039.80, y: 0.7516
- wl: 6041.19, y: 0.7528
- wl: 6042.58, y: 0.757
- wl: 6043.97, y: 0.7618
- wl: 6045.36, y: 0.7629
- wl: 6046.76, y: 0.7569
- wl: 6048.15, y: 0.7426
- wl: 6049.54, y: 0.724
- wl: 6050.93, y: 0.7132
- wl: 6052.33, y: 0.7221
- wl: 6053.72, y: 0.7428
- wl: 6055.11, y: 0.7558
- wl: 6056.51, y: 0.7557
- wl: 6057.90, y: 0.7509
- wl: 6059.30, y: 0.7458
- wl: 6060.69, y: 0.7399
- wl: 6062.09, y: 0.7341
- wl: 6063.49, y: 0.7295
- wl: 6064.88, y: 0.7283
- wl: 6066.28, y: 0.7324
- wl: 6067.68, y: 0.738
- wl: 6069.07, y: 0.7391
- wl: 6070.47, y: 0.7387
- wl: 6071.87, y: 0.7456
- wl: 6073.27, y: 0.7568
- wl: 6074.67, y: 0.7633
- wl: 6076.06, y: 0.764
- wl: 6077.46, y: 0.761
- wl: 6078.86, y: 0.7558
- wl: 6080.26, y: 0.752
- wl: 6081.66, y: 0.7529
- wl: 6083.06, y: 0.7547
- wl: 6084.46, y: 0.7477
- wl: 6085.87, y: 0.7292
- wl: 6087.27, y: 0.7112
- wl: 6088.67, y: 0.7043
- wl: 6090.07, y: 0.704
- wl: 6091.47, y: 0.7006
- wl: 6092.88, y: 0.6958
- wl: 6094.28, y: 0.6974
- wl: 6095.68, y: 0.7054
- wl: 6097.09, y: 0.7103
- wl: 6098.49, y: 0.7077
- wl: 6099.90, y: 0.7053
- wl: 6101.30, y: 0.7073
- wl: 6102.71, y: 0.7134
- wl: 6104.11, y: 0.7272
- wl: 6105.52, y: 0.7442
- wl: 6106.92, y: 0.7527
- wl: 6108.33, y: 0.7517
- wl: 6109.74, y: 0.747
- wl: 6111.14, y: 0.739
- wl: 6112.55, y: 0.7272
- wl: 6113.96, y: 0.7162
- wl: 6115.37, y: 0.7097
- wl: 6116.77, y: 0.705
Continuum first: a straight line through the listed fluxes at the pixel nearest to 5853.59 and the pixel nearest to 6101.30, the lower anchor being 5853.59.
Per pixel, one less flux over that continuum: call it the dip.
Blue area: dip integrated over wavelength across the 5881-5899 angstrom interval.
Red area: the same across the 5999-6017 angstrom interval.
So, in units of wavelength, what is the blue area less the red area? 2.2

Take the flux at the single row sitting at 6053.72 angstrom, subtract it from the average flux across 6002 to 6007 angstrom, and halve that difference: -0.011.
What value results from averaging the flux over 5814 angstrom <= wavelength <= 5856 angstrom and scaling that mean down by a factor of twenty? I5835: 0.0372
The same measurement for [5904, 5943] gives 0.0359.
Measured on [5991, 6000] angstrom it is 0.0362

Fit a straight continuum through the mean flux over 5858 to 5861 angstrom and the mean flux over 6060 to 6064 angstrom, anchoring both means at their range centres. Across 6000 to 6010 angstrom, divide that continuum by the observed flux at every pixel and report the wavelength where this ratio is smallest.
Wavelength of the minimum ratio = 6005.13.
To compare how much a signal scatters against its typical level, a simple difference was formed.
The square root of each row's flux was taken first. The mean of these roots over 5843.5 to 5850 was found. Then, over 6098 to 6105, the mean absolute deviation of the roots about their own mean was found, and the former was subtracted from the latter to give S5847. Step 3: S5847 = -0.865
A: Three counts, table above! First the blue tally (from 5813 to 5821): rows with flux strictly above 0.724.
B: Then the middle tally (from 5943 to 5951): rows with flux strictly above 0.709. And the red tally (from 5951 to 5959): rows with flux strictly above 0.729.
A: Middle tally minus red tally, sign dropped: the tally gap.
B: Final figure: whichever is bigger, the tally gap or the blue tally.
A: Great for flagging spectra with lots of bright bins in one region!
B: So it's 6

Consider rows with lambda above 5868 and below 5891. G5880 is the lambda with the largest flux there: 5871.14 angstrom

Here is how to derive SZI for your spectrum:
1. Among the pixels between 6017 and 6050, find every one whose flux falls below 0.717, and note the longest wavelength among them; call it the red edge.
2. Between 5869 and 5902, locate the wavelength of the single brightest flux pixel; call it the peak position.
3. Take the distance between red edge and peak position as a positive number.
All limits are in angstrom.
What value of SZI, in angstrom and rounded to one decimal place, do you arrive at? 150.6 angstrom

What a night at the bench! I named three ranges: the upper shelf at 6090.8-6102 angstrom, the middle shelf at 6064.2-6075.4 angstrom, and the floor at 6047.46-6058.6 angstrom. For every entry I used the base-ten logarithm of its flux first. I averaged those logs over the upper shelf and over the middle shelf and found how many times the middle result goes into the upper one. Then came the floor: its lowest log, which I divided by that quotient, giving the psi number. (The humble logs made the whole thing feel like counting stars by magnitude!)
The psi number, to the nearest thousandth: -0.124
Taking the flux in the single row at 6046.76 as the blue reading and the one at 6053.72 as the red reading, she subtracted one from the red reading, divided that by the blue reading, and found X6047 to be -0.340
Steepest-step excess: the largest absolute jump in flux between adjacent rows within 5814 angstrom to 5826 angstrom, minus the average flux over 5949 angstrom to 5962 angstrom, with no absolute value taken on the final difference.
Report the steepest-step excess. -0.69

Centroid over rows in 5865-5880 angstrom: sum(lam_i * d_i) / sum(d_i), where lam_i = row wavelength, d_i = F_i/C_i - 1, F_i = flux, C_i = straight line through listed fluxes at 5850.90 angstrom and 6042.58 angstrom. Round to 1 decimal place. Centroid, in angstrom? 5873.1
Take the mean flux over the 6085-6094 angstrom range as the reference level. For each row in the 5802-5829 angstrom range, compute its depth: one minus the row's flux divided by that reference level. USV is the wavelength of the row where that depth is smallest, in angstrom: 5811.96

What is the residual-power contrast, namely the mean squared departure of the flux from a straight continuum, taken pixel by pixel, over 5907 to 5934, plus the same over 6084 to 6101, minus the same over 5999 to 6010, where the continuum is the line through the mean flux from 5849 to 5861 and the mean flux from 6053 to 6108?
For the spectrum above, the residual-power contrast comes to 0.0009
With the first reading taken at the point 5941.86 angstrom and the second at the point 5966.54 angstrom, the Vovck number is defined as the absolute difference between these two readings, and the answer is 0.037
